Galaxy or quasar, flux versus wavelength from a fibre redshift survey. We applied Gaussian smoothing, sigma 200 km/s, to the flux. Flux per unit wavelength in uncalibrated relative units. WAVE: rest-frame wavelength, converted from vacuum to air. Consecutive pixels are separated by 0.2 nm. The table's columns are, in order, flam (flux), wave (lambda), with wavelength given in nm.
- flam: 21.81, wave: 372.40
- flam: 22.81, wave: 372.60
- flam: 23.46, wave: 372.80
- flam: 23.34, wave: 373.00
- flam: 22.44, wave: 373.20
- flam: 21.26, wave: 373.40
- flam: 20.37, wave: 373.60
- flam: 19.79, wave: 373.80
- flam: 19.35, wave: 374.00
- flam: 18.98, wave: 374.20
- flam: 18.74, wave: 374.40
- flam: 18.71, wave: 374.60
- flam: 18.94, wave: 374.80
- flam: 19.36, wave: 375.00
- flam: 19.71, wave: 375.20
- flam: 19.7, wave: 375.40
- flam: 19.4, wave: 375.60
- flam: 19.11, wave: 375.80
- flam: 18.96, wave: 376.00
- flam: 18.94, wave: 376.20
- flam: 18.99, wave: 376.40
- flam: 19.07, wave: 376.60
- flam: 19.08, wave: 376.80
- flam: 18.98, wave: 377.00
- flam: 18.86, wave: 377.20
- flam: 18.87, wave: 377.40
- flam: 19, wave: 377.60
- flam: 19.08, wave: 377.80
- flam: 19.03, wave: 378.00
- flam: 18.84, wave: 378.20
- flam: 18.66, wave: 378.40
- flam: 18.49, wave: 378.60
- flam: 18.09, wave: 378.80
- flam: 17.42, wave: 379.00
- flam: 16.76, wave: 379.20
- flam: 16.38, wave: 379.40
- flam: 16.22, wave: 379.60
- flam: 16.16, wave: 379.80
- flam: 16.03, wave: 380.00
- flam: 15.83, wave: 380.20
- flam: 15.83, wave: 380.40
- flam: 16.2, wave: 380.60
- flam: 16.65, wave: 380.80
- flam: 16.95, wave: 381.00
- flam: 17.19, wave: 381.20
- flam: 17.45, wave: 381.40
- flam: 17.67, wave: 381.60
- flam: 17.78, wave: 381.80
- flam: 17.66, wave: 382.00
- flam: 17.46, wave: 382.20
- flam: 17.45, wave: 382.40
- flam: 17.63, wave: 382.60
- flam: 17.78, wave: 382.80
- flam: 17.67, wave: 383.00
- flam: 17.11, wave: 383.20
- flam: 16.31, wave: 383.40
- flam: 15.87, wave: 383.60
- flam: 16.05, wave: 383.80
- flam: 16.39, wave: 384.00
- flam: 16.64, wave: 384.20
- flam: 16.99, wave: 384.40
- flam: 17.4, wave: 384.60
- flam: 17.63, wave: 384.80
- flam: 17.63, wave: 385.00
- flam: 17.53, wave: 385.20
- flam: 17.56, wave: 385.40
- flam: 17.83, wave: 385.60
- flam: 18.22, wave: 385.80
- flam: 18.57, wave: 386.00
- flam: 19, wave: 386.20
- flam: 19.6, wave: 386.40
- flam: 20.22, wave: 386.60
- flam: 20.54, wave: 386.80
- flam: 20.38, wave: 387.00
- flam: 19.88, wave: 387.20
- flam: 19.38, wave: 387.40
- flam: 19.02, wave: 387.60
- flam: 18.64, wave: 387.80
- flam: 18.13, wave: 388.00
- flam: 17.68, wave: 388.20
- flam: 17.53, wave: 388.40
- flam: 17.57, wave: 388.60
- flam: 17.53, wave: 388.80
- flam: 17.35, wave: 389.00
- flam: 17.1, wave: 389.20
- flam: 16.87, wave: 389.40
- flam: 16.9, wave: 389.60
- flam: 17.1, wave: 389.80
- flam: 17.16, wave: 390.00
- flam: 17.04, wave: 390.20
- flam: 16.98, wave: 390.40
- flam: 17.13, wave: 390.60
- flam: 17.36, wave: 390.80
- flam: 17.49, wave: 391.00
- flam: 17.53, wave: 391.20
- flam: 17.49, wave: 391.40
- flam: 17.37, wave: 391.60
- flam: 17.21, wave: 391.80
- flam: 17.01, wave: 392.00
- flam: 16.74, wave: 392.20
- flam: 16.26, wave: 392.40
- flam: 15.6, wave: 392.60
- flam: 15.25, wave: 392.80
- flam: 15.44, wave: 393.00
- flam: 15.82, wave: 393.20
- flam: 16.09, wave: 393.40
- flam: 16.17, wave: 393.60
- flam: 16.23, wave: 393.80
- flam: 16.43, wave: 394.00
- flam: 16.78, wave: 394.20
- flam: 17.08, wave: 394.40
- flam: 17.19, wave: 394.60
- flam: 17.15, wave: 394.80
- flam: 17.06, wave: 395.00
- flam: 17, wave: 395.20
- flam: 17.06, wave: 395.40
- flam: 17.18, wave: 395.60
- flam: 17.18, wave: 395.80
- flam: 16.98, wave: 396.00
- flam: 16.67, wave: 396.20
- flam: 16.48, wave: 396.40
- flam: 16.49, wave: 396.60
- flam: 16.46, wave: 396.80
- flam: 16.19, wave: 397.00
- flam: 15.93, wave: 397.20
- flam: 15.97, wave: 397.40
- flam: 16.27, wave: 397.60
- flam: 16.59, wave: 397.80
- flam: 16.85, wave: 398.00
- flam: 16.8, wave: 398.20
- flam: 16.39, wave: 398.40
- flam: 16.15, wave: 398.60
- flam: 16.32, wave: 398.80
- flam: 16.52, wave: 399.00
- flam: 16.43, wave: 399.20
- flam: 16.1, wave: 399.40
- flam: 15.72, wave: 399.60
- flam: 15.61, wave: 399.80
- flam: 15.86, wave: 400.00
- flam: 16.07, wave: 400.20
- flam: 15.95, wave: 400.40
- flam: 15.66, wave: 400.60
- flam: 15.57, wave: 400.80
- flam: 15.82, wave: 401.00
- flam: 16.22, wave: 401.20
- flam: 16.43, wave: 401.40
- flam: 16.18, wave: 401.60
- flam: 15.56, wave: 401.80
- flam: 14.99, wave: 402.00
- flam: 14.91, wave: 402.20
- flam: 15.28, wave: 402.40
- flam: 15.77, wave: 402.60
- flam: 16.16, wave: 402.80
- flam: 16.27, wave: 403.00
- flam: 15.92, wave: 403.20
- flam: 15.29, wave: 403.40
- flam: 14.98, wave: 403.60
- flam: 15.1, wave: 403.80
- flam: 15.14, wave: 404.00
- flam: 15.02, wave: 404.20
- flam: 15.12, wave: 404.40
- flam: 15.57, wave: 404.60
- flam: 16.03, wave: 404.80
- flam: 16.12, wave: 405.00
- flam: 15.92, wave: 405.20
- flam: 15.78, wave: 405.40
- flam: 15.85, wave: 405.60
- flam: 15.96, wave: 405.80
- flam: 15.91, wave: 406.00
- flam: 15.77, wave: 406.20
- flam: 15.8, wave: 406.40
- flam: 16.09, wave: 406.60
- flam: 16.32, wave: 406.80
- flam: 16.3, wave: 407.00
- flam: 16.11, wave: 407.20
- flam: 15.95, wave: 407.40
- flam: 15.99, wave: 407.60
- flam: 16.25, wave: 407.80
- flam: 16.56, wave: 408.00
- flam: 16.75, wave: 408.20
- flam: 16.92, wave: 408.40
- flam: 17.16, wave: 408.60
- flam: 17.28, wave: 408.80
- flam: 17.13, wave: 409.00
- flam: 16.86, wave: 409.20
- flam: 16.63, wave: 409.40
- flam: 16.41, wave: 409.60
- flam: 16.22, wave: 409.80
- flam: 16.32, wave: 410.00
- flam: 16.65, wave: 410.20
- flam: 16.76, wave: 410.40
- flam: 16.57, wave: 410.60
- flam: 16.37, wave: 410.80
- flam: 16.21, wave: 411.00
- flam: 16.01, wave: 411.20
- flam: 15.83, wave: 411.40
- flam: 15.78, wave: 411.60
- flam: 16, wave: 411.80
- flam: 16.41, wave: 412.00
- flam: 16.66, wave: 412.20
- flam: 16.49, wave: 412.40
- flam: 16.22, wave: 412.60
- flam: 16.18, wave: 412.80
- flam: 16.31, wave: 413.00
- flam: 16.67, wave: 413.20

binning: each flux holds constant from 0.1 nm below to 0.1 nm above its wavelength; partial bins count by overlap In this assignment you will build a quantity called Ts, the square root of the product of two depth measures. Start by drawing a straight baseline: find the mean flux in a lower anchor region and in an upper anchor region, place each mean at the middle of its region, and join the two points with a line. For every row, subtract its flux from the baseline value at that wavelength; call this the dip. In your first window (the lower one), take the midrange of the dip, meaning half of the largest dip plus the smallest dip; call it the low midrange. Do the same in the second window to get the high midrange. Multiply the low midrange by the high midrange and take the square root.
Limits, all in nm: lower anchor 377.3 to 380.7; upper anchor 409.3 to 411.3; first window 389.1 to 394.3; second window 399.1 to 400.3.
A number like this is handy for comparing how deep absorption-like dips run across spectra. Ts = 0.70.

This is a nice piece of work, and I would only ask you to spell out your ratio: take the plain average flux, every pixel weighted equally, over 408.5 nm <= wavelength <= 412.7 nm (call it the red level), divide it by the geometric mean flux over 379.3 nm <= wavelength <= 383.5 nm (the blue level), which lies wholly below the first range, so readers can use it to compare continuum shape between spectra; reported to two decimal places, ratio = 0.97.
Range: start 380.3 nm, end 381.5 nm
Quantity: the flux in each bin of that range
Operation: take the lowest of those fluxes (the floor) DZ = 15.83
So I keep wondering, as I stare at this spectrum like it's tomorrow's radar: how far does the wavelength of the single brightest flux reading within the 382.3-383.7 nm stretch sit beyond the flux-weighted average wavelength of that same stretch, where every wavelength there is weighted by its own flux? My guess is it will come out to -0.19 nm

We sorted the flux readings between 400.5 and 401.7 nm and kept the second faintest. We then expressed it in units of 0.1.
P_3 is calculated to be 157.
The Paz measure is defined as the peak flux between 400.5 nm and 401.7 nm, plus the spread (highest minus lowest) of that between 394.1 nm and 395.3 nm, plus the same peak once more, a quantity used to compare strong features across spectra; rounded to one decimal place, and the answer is 33.3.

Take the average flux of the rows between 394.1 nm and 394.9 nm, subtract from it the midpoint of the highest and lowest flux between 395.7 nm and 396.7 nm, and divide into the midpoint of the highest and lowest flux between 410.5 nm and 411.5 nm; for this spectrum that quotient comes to 74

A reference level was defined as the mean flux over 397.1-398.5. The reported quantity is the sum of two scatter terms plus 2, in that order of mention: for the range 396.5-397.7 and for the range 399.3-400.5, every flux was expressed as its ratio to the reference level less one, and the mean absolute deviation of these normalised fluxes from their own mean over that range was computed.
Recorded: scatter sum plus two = 2.02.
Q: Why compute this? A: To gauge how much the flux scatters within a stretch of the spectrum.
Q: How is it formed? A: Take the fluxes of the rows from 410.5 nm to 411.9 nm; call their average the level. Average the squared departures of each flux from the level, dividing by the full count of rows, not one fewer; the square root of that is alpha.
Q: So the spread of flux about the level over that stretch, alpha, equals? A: 0.27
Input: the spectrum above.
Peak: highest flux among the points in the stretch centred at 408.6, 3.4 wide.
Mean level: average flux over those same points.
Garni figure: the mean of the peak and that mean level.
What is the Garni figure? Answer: 16.9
